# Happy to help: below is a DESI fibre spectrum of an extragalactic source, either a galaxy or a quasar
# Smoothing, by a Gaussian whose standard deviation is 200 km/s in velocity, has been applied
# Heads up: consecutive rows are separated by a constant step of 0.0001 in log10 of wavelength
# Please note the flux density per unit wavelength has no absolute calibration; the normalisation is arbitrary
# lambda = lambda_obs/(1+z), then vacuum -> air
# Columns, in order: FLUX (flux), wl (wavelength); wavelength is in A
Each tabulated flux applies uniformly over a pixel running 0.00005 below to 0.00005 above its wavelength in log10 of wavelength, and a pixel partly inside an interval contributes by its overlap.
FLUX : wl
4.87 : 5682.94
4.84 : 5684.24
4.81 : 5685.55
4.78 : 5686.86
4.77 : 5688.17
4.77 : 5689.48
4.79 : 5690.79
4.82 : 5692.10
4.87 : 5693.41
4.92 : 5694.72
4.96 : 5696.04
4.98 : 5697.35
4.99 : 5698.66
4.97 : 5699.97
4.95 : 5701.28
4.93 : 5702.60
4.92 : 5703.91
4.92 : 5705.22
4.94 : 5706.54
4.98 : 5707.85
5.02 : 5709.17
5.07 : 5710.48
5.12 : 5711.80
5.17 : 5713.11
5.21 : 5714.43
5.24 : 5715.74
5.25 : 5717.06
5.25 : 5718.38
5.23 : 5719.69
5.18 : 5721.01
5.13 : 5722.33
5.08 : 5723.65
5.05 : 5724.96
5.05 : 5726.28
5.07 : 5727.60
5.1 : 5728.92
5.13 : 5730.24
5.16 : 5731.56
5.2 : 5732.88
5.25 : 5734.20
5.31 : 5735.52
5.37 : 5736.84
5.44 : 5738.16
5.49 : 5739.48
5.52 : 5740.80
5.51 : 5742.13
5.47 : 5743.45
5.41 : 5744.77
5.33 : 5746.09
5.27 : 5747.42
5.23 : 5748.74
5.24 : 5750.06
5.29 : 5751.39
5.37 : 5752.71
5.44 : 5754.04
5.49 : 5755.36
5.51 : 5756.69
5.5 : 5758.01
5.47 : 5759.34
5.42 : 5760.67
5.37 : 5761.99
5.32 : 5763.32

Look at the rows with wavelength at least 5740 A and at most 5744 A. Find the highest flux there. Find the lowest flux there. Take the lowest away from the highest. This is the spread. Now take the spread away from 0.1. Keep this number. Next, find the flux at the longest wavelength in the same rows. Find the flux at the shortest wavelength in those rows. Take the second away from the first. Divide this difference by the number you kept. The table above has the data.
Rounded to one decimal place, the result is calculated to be -1.0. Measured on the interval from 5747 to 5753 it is -2.5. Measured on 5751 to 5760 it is -1.5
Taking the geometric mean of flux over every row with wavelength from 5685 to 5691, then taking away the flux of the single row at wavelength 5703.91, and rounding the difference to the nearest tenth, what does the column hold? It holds -0.1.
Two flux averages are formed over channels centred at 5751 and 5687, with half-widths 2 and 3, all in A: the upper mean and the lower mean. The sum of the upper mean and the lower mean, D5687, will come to 10.1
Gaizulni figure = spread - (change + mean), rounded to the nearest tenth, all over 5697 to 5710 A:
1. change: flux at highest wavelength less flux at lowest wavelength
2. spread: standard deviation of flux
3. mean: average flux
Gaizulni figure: -5.0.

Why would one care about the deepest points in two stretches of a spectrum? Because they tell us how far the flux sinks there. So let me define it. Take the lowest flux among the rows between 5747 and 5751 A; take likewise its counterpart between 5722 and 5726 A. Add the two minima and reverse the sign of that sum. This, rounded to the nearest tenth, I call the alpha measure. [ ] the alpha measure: -10.3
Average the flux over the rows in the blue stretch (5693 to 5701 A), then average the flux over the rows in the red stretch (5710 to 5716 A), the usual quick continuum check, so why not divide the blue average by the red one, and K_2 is 0.959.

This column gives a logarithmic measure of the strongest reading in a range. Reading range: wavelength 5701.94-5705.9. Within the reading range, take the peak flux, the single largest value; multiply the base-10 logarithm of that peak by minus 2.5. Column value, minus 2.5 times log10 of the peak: -1.73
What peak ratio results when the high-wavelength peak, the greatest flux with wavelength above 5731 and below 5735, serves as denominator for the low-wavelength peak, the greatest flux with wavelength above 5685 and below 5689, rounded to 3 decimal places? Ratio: 0.916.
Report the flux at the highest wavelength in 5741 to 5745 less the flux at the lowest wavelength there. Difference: -0.10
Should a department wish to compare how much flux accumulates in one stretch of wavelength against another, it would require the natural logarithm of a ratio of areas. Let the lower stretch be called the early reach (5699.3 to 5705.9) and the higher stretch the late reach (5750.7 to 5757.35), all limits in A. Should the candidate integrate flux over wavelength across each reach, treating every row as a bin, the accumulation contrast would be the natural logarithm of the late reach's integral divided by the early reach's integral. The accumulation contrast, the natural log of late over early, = 0.10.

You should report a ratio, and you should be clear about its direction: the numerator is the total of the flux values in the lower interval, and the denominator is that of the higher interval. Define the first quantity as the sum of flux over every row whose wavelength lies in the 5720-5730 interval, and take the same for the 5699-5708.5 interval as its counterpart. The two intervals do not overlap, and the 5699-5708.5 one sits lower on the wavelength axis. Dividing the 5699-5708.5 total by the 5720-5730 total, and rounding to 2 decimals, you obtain 0.97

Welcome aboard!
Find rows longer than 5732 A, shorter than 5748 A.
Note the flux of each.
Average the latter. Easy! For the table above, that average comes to 5.38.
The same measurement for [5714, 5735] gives 5.16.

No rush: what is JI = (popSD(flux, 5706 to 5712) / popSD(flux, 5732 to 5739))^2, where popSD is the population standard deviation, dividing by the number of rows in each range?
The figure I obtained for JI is 0.6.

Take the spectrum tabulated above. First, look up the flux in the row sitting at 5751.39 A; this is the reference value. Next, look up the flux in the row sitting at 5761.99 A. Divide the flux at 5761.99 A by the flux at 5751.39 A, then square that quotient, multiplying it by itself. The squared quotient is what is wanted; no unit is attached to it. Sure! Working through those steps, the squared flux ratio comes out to 1.03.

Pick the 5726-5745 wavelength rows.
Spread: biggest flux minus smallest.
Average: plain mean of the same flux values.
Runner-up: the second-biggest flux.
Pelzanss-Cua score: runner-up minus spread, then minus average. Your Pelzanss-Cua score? -0.26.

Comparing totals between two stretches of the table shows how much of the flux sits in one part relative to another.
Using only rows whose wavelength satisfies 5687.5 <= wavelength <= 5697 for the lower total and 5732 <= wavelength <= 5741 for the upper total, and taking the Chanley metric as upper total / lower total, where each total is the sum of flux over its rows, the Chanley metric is 1.1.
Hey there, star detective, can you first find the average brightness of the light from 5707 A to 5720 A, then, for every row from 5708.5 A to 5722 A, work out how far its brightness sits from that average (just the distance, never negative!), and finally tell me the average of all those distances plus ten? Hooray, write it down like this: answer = 10.1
